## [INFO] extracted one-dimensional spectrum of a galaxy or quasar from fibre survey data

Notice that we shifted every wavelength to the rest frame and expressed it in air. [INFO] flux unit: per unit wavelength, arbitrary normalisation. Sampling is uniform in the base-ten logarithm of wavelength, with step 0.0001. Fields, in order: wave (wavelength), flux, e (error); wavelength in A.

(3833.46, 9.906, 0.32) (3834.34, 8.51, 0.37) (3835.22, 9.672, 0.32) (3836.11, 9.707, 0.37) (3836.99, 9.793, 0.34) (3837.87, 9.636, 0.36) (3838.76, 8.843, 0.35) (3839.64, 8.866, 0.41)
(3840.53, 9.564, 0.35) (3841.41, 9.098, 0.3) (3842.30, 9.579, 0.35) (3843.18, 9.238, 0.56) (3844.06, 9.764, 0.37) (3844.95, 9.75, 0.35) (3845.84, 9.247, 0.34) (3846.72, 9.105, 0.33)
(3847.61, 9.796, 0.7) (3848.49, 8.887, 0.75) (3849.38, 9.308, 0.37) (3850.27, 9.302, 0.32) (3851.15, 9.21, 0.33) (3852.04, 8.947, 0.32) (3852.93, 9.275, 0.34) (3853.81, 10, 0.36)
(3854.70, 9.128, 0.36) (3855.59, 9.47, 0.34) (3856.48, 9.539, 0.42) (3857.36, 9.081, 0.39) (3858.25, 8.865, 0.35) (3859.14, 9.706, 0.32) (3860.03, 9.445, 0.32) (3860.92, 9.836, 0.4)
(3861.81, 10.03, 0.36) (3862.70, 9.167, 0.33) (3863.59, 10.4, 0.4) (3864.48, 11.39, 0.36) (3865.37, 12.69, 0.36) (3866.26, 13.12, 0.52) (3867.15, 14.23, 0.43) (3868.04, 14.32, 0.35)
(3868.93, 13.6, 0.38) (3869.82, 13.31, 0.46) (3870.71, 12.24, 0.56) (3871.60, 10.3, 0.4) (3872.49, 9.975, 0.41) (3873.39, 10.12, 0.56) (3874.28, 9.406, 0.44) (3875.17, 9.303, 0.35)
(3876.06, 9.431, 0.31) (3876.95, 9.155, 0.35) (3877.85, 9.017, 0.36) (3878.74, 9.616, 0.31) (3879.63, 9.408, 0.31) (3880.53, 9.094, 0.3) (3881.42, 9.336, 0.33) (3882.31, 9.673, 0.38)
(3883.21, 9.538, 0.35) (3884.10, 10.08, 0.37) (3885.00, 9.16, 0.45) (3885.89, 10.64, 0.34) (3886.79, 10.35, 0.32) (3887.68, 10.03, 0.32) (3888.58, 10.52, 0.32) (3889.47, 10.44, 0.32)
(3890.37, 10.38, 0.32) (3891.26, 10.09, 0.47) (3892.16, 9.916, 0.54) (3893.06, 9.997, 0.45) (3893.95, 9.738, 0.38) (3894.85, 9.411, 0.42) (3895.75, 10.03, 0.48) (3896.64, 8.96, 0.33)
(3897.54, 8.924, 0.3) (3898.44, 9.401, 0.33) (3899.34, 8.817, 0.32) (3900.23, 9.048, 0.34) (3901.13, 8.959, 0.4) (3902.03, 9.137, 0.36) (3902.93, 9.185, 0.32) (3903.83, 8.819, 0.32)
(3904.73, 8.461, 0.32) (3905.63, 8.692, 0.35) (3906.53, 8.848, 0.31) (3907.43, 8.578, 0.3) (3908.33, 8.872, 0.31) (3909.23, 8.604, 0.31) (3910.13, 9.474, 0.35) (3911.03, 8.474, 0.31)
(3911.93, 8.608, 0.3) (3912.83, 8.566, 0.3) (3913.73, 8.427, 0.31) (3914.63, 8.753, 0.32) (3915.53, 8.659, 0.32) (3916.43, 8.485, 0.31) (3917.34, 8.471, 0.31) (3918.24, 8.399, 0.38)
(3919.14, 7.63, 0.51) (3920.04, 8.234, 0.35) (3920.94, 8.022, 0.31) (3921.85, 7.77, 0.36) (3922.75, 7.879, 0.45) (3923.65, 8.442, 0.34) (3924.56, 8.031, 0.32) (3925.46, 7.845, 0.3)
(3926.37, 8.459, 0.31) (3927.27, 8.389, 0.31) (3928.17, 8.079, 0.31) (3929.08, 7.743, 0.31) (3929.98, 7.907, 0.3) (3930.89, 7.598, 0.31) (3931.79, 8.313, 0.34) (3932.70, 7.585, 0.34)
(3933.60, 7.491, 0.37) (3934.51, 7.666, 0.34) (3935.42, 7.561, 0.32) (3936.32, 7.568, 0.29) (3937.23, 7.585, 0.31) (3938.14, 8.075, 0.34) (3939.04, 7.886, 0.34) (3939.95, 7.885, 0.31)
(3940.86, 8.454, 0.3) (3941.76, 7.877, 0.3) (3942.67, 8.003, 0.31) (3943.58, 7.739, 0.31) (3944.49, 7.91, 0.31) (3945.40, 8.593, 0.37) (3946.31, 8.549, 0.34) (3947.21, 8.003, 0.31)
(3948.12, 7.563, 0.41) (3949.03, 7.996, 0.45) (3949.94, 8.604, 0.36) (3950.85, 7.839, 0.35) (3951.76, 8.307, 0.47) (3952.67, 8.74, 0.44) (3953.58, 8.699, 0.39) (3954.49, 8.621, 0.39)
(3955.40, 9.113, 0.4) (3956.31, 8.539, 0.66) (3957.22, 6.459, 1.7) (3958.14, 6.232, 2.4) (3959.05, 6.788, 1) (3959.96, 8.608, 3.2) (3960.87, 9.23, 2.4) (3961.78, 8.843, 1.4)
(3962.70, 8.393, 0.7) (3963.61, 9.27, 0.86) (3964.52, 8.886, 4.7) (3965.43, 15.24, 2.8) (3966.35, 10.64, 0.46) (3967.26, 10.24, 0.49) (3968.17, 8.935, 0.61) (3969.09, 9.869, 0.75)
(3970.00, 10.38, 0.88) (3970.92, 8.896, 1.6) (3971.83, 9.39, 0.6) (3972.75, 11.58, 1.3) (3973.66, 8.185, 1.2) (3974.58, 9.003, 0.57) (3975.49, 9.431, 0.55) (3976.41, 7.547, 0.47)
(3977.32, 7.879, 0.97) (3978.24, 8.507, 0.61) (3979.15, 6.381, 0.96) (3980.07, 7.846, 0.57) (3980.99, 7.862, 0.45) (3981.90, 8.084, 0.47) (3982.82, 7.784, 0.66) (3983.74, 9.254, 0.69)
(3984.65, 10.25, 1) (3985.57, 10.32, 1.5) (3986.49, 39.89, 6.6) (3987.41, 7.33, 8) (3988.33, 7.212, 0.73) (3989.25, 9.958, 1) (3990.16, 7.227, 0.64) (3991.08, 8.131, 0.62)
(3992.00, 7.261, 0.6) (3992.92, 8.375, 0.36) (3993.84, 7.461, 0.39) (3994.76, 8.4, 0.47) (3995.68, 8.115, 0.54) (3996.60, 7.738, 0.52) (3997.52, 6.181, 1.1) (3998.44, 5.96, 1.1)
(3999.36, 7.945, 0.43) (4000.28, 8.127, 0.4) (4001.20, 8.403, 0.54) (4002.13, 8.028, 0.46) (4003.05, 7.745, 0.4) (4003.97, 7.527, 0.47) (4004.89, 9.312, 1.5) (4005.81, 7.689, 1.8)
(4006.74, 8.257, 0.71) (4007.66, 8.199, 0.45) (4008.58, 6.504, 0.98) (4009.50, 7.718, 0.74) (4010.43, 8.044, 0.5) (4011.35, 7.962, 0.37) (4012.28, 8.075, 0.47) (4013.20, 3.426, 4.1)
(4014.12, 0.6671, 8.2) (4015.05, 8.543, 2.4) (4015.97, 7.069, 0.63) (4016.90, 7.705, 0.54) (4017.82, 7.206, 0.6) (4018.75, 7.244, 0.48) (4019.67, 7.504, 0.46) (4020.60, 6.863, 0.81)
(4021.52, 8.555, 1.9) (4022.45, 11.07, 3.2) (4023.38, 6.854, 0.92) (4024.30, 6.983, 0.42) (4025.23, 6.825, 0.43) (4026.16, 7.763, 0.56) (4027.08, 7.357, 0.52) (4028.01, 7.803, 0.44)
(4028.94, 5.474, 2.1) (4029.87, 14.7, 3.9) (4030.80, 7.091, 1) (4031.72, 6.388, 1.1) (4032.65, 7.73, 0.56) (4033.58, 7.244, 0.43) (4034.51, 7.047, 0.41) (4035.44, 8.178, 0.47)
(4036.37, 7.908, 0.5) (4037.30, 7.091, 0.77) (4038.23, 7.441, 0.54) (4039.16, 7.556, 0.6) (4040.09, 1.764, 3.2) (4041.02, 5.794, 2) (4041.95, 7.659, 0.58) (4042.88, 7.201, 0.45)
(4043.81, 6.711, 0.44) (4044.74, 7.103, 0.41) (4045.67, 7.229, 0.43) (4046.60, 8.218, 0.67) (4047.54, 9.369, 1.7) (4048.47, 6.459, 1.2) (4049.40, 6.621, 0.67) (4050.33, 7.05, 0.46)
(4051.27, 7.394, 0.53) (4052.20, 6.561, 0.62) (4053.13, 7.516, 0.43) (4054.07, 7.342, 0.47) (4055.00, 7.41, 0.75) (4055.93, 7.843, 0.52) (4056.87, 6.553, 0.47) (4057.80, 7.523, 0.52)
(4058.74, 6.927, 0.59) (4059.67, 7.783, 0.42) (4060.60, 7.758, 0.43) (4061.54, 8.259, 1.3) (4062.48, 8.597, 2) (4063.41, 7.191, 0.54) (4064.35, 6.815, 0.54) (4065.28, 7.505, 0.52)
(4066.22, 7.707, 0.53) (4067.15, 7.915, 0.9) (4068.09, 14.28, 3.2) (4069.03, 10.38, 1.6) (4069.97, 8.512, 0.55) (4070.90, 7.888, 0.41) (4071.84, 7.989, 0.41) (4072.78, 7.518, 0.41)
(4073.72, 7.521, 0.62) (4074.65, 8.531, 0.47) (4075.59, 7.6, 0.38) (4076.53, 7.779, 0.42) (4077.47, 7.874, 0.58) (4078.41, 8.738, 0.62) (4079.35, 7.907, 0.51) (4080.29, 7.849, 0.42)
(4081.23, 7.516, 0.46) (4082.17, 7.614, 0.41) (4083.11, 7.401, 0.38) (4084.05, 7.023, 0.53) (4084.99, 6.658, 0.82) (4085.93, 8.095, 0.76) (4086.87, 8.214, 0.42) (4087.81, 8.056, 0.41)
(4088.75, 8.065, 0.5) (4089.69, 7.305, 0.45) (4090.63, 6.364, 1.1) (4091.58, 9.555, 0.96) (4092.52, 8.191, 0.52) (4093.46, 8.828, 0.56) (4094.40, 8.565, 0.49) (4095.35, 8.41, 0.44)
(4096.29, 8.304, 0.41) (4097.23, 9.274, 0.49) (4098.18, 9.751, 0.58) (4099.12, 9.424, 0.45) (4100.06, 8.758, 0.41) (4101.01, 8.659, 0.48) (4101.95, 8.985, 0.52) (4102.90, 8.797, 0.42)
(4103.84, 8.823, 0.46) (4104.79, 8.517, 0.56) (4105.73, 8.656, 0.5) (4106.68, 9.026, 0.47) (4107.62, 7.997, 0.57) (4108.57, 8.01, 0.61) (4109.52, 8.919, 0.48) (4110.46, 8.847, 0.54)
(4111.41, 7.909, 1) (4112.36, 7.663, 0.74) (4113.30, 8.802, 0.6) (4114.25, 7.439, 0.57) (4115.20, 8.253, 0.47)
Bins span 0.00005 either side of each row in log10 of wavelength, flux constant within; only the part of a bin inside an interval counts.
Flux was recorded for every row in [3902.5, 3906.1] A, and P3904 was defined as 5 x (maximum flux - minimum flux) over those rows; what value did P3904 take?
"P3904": 3.6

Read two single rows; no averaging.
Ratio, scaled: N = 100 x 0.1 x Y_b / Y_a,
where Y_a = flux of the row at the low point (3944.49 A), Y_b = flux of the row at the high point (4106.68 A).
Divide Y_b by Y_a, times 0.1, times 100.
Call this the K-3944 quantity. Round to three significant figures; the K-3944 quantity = 11.4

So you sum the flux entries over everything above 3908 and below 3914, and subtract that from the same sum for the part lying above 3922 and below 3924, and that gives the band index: -45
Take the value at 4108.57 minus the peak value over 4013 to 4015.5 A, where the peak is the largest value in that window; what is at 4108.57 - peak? -0.5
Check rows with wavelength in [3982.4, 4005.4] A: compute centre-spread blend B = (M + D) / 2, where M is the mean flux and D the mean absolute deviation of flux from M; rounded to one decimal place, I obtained 6.0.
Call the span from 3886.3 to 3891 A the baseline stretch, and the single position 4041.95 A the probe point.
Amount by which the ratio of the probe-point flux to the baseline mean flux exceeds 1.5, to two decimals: -0.76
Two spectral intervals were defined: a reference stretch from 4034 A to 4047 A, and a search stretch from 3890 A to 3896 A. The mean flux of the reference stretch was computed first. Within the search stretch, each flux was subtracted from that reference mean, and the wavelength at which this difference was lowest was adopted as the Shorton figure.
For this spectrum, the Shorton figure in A 3890.37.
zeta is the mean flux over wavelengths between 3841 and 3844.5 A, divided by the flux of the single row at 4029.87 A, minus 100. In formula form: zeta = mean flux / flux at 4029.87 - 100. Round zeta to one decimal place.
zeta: -99.4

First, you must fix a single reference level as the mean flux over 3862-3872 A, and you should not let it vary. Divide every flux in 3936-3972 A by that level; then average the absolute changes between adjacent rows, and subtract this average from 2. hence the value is 1.93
